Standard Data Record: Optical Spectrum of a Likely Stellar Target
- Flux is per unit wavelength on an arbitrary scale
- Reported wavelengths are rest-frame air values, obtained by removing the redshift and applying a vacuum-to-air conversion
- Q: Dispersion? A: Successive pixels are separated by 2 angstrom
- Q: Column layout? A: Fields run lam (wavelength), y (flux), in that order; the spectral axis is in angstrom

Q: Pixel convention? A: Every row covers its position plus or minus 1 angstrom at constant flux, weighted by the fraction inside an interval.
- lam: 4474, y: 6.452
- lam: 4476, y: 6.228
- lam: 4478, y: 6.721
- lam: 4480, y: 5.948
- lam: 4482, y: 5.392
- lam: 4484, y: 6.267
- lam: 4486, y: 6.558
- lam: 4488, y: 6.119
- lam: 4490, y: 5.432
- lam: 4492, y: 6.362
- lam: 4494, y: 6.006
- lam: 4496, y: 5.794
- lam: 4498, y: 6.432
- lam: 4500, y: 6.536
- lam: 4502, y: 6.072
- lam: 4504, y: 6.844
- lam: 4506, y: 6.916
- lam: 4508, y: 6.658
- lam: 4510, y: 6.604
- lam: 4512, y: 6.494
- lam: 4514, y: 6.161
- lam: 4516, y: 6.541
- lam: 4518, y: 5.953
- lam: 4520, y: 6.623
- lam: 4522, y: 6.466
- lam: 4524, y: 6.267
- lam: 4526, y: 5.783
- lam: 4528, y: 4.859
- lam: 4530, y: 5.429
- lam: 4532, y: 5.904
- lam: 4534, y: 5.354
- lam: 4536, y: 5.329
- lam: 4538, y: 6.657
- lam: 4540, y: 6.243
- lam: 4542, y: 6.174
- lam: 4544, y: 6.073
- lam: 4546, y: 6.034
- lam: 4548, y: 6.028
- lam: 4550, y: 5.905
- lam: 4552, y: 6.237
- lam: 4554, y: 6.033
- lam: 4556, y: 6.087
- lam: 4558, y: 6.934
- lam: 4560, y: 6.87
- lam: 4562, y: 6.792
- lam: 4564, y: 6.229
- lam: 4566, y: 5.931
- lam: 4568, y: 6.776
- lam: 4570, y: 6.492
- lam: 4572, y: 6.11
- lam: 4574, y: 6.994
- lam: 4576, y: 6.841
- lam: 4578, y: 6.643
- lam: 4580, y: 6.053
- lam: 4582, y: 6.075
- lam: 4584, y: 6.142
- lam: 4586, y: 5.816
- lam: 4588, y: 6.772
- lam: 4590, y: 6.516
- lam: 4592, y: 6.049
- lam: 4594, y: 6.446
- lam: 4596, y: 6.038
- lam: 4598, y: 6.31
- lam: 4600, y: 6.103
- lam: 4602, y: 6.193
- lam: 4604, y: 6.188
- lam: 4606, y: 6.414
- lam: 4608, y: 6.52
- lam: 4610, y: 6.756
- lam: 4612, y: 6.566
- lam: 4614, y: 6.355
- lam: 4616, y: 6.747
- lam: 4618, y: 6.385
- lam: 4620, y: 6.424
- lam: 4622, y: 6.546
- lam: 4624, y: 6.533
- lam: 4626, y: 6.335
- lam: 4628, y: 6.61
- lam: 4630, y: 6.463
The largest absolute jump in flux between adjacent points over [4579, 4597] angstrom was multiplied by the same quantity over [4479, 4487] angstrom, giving 0.84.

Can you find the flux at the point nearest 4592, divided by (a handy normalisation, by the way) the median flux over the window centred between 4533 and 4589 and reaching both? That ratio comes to 0.98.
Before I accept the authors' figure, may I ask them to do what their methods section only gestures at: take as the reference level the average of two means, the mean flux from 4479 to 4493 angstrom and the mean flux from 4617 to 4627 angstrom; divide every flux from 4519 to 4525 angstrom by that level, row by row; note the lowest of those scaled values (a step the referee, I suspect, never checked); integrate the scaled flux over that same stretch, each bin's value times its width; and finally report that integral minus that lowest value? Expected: 5.21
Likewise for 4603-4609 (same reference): 5.15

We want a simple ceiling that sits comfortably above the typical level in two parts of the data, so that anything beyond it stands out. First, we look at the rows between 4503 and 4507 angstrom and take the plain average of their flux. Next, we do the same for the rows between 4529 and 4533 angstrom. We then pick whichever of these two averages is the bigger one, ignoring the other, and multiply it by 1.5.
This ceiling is 10.3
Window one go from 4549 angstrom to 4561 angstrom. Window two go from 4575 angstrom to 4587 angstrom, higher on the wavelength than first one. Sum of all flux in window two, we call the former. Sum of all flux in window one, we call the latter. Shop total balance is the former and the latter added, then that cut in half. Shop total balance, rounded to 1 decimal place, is 37.8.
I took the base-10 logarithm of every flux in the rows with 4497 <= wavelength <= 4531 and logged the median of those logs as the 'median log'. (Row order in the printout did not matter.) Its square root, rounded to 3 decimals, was 0.900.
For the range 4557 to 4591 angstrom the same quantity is 0.902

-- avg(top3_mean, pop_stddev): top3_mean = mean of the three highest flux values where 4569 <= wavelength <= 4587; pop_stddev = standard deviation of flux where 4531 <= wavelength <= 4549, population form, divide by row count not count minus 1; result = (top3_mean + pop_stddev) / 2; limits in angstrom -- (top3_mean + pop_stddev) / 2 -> 3.61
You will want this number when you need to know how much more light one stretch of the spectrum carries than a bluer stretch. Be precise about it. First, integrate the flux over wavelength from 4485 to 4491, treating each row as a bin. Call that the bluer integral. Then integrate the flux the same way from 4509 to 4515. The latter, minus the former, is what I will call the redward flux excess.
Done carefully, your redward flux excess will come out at 2.3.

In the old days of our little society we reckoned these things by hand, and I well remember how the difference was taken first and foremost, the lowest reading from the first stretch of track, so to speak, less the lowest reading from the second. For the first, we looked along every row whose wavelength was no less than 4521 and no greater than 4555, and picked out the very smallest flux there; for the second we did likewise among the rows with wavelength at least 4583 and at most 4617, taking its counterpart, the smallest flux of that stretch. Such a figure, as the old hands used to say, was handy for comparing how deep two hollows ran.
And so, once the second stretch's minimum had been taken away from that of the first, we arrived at -1.0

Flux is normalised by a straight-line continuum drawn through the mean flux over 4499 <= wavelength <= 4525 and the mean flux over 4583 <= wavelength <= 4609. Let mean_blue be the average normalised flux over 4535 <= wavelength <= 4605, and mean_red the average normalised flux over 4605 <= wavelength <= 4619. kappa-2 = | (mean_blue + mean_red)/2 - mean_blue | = 0.0277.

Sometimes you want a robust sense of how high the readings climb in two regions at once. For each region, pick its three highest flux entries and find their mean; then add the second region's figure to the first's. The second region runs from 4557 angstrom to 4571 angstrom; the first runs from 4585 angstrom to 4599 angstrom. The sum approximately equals 13.44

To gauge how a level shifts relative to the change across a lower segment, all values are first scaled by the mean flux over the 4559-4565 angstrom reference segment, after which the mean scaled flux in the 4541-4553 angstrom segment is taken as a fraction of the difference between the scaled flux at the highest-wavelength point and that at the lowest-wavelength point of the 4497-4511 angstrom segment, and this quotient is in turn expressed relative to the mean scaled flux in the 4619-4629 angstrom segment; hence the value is 36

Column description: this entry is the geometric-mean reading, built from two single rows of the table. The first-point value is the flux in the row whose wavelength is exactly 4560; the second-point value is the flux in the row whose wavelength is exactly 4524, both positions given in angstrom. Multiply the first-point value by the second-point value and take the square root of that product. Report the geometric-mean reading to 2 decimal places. 6.56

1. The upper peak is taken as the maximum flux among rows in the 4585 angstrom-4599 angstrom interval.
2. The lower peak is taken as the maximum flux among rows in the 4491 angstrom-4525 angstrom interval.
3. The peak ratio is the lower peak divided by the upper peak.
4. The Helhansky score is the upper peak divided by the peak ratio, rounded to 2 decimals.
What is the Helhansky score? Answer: 6.63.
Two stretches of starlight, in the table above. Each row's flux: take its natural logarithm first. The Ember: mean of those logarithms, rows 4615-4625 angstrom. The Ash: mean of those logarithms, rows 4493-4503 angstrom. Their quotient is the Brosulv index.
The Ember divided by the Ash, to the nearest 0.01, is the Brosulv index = 1.03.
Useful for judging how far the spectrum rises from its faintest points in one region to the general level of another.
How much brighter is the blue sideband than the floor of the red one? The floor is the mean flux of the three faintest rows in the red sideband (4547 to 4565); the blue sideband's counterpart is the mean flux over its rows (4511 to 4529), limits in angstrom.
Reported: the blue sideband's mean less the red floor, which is 0.14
